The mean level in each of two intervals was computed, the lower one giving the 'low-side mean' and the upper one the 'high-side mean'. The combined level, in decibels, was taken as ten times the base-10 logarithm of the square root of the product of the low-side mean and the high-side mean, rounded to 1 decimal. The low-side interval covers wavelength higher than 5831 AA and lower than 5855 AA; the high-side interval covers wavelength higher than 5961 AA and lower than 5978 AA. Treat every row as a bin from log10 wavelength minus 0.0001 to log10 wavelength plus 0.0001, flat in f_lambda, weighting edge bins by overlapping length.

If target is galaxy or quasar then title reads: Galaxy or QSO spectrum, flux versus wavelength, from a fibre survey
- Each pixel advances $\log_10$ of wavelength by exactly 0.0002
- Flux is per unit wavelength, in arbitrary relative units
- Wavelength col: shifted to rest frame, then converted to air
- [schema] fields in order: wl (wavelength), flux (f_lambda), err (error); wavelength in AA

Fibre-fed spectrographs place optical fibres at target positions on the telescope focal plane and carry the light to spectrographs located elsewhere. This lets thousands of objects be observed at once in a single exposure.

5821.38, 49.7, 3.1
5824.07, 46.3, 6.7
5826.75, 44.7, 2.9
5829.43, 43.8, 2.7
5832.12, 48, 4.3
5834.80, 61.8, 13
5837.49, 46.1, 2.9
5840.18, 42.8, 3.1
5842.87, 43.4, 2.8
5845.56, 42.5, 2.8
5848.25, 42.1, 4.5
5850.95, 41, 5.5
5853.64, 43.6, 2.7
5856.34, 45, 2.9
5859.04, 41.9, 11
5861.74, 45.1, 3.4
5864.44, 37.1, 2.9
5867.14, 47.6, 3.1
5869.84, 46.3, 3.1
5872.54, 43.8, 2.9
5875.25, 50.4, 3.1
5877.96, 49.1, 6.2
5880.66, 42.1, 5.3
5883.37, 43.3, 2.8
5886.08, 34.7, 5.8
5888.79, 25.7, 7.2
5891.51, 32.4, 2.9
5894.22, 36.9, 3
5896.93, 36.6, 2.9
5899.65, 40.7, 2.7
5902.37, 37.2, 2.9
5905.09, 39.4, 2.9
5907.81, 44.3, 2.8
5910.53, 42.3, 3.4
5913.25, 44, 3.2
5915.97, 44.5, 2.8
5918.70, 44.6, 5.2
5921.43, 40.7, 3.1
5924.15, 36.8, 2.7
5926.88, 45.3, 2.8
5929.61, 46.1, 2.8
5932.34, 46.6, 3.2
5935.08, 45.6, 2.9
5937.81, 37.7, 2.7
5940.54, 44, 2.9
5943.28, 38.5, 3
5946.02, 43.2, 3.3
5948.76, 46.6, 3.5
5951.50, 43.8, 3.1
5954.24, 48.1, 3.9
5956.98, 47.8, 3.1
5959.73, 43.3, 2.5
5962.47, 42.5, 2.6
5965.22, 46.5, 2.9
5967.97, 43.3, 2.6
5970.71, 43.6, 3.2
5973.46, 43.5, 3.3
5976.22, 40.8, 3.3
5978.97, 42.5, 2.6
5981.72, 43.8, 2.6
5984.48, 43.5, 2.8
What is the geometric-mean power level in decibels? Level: 16.5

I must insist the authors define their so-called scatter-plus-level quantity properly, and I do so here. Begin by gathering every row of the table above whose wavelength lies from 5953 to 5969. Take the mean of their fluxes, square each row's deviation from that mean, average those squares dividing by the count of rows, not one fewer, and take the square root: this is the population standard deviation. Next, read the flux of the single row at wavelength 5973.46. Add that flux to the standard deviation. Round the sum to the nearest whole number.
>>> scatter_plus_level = 46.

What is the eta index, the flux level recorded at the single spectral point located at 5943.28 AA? 38.5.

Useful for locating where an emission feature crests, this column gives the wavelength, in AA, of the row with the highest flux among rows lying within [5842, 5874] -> 5867.14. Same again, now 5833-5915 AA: 5834.80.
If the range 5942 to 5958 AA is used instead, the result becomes 5954.24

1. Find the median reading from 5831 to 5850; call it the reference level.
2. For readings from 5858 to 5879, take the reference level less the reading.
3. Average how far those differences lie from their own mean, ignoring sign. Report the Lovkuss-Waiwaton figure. 3.2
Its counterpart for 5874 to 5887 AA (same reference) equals 4.7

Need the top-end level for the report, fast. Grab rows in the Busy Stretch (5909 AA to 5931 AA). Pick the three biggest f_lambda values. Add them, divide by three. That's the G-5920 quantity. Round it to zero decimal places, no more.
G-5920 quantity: 45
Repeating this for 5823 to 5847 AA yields 52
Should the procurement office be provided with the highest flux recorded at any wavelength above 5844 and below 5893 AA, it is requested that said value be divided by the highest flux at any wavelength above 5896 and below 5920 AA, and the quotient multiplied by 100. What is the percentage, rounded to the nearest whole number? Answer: 113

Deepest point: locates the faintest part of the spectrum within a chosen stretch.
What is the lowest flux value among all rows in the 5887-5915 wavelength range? 25.7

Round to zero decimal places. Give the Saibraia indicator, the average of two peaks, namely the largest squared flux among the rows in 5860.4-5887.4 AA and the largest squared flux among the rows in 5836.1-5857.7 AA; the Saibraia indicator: 2333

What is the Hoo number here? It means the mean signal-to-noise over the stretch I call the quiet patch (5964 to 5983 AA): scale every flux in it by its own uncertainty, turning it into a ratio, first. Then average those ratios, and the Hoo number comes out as 15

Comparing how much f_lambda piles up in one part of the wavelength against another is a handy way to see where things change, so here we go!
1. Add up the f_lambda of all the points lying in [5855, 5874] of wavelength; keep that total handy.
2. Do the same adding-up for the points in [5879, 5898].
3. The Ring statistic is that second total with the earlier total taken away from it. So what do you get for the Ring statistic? -55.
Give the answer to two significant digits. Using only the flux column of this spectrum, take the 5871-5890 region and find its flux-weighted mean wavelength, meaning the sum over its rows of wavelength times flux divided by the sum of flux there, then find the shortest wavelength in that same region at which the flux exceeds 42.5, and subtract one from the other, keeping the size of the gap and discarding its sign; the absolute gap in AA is 7.3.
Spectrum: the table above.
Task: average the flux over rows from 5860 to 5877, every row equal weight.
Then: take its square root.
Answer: 6.71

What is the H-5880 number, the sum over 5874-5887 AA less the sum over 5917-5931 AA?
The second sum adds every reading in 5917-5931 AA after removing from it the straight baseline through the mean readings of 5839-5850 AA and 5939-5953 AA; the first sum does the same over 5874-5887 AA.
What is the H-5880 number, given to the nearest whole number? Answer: 7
